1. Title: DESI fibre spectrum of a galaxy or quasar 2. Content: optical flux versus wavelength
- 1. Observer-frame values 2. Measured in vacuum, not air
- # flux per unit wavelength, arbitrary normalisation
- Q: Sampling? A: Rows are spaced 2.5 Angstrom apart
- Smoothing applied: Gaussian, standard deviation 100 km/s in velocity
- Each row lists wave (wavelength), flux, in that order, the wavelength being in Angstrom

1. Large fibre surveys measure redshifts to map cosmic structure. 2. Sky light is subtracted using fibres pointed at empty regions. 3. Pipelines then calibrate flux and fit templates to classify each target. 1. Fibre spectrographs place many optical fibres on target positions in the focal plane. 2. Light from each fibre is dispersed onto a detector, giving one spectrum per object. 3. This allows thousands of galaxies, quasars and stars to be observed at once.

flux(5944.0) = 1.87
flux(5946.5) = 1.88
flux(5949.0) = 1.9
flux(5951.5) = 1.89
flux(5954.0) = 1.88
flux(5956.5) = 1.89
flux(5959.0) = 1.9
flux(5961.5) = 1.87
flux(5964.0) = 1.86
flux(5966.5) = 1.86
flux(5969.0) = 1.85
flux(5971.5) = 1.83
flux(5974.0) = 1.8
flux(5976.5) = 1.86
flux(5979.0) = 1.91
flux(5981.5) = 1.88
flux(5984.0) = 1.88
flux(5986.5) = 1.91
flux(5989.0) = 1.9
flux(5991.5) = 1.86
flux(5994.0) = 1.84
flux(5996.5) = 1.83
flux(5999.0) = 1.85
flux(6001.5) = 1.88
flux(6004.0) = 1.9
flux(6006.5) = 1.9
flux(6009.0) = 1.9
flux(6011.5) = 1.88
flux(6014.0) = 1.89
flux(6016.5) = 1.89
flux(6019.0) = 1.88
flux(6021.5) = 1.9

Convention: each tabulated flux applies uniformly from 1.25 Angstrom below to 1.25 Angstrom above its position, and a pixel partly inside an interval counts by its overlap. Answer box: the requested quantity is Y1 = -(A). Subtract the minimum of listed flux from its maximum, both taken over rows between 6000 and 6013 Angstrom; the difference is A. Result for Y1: -0.020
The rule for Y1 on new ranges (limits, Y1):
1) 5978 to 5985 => -0.030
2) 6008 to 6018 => -0.020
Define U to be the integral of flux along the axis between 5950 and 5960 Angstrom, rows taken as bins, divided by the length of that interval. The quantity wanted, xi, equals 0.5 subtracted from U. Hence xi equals 1.39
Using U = 1.89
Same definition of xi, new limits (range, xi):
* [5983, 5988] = 1.40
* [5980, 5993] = 1.39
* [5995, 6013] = 1.38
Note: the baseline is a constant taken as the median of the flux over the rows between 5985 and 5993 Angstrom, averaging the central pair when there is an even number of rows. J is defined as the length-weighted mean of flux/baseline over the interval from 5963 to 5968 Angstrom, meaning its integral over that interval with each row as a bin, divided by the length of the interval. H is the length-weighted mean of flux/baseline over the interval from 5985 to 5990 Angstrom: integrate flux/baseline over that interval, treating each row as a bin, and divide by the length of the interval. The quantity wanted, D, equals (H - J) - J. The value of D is -0.96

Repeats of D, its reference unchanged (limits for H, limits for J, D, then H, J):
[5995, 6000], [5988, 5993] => -1.01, 0.97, 0.988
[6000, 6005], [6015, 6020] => -0.99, 0.99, 0.992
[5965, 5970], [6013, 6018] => -1.01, 0.98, 0.994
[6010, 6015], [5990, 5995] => -0.96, 0.99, 0.975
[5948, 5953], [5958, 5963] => -0.99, 1.00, 0.991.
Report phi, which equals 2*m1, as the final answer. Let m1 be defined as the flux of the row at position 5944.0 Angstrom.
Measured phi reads 3.74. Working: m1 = 1.87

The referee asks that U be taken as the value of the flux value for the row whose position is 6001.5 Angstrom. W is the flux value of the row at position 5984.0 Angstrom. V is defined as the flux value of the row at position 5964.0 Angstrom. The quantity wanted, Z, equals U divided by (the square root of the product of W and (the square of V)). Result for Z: 0.737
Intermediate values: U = 1.88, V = 1.86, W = 1.88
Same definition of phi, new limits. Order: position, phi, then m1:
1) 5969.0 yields 3.70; 1.85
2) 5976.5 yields 3.72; 1.86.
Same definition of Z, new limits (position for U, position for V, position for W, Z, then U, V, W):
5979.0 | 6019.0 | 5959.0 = 0.737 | 1.91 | 1.88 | 1.9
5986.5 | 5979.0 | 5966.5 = 0.733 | 1.91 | 1.91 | 1.86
